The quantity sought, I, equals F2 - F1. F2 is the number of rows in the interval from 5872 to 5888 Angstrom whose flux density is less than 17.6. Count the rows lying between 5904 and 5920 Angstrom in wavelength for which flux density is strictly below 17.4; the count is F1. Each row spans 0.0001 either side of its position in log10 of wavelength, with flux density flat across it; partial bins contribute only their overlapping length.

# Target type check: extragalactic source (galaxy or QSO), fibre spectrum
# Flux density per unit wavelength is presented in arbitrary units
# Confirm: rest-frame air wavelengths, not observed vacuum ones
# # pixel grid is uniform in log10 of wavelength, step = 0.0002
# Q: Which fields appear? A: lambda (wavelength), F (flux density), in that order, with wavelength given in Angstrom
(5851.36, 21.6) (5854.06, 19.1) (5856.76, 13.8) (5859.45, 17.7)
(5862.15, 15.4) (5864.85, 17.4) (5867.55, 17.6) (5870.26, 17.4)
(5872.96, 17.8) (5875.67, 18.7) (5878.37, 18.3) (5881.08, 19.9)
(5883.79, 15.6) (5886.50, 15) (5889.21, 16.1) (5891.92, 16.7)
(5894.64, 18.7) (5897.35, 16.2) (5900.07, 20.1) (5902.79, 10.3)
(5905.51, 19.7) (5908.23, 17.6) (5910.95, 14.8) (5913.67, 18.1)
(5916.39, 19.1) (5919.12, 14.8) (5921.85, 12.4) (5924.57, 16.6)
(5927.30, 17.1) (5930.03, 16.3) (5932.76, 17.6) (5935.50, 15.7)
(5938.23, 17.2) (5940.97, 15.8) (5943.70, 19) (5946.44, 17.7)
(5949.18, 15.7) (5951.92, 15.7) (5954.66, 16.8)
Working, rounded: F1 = 2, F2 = 2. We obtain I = 0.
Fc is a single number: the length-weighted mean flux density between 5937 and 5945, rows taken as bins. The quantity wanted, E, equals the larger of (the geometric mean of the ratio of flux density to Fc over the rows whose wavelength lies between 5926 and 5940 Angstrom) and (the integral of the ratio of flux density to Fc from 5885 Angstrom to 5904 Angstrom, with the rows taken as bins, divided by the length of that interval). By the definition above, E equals 0.97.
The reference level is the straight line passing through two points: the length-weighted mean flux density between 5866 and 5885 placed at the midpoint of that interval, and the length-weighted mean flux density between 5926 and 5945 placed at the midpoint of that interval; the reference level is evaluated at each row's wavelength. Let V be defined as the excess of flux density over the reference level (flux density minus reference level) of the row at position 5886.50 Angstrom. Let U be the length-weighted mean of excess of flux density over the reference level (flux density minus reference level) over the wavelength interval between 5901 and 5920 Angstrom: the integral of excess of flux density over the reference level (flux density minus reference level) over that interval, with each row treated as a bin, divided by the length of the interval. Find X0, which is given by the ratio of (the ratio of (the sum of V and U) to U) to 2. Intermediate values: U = -0.88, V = -3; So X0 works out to 2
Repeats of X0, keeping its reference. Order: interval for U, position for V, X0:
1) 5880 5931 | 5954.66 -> 0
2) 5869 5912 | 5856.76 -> 4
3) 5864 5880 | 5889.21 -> 17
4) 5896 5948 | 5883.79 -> 3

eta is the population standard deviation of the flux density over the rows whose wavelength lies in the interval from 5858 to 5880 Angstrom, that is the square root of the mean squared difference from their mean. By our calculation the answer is 0.9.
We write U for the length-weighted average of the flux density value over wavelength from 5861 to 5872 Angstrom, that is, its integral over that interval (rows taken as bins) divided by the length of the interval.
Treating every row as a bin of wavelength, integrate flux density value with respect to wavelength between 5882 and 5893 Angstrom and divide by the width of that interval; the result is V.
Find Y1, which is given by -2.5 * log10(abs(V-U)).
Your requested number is 0.0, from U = 17.0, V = 16.0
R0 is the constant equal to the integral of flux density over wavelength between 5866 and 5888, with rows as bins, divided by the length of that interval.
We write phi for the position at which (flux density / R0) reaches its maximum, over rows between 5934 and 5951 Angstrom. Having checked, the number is 5943.70 Angstrom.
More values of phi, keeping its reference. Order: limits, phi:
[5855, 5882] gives 5881.08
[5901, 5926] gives 5905.51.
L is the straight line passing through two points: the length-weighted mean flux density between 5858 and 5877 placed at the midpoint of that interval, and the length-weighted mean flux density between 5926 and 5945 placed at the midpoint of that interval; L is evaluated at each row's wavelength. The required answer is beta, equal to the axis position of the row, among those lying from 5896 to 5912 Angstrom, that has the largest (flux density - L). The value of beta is 5900.07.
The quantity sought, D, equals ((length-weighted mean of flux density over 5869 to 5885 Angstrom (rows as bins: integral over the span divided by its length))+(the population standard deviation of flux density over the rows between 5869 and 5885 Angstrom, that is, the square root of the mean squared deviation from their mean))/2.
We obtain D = 9.64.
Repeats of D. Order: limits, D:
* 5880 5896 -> 9.35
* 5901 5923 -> 9.55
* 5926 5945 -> 9.01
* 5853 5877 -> 9.37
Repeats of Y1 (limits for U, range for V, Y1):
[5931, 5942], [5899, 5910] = 1.9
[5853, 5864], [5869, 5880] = -0.5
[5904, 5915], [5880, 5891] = 0.1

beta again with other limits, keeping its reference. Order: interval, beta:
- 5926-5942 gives 5932.76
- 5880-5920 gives 5900.07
